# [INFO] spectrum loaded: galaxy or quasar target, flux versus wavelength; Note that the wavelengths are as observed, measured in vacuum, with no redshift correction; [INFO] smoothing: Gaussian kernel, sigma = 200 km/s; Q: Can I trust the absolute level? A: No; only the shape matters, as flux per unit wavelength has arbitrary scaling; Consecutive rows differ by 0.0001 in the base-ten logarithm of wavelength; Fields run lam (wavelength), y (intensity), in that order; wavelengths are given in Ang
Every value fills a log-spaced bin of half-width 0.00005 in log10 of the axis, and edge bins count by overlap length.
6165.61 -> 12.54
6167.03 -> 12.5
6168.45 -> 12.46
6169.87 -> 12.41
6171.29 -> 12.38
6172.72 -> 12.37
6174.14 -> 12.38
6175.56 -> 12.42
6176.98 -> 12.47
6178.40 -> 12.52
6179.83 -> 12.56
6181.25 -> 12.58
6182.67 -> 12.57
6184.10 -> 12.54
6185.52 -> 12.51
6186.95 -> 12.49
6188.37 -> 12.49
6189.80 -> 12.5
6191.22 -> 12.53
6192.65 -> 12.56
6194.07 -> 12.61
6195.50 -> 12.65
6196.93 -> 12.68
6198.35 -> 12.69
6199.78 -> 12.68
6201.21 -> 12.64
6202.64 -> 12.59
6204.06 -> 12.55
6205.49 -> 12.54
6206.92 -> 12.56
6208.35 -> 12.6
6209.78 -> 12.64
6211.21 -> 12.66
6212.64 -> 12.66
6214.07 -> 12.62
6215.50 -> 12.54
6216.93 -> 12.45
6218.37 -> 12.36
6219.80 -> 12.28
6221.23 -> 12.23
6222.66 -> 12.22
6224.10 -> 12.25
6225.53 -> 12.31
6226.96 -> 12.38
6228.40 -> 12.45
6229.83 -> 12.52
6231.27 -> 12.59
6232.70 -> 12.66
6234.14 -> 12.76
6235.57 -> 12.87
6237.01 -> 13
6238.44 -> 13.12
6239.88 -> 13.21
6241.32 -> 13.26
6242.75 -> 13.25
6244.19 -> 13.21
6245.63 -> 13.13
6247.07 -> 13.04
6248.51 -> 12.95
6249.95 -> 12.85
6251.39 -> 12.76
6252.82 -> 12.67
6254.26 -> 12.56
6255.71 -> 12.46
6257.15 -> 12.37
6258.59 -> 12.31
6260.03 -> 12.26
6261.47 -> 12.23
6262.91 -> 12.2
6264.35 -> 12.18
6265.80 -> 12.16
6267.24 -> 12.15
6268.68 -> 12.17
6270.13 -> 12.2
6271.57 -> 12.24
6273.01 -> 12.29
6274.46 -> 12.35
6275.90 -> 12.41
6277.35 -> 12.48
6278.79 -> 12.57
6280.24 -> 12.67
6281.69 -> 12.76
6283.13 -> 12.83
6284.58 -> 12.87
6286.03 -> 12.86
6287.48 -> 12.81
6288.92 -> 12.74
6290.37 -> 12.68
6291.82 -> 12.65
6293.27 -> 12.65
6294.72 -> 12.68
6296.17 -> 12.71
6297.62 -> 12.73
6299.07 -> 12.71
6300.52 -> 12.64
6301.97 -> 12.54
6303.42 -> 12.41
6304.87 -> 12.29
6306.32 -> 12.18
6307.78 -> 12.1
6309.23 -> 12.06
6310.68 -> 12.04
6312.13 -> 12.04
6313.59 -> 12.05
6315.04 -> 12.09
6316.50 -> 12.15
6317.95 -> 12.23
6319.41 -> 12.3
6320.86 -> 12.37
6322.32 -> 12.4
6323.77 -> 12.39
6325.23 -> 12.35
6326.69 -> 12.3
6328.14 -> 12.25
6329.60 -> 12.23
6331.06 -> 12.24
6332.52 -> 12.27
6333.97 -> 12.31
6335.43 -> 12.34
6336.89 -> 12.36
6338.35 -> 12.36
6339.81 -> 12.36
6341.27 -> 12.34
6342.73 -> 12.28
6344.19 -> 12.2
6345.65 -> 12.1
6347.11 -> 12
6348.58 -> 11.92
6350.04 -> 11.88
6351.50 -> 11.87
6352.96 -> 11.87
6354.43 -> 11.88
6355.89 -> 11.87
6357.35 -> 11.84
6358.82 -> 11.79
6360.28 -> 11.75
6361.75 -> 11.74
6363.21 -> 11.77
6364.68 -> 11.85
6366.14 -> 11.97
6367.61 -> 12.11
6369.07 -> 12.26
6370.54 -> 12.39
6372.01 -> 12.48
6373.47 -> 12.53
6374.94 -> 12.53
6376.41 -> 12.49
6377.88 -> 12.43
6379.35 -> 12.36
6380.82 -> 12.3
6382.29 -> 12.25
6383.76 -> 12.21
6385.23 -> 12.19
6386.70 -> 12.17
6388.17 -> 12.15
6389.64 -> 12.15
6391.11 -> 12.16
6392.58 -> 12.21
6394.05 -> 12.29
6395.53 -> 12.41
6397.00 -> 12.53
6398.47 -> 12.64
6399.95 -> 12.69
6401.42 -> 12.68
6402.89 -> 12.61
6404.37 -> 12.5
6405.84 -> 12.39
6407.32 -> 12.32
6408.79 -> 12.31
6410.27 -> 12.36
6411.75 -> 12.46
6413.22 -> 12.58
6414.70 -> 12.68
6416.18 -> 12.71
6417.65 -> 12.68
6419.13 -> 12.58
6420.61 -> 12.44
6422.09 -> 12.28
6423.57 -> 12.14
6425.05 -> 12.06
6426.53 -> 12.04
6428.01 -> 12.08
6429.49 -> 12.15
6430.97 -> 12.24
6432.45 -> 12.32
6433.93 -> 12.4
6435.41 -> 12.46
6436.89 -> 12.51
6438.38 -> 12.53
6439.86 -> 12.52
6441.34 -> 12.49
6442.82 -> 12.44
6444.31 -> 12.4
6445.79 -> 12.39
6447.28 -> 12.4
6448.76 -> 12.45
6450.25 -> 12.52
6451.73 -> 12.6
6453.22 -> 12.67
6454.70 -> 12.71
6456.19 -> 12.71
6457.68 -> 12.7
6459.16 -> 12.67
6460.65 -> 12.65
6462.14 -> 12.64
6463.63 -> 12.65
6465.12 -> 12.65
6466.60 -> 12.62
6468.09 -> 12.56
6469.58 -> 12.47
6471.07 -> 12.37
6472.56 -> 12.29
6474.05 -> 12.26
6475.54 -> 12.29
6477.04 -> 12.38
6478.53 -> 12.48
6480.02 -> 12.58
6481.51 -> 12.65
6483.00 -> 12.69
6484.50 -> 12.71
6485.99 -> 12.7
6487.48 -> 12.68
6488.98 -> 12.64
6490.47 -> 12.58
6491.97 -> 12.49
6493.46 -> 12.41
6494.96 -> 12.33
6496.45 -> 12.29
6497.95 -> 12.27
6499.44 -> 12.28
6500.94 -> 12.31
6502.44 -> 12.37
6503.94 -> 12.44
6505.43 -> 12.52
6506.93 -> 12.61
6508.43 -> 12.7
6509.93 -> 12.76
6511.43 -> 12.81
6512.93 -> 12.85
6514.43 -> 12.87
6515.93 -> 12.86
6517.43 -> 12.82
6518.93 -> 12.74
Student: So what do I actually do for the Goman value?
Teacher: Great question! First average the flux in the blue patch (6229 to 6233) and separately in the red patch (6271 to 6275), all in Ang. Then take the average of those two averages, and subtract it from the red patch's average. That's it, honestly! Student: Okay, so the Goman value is -0.15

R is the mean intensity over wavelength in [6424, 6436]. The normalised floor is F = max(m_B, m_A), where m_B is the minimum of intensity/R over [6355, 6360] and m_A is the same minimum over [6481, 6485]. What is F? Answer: 1.035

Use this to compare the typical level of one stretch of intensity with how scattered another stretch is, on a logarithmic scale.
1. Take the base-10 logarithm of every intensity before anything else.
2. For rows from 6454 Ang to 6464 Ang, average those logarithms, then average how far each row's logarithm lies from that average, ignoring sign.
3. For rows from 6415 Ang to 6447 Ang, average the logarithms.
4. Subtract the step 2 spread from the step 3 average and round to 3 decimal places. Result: 1.092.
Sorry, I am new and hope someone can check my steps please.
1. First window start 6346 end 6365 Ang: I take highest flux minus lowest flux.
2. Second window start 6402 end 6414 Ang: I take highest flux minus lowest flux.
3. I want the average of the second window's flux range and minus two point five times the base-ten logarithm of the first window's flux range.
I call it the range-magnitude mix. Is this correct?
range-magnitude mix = 0.88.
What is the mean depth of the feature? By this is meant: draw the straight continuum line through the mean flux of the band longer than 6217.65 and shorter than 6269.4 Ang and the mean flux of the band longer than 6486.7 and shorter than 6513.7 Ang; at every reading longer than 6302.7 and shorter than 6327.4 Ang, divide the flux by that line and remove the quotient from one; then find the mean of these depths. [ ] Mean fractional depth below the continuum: 0.028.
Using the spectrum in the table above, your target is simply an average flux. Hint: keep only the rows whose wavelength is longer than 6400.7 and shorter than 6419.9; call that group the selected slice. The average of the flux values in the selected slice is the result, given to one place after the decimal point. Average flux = 12.5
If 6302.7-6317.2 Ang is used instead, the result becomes 12.1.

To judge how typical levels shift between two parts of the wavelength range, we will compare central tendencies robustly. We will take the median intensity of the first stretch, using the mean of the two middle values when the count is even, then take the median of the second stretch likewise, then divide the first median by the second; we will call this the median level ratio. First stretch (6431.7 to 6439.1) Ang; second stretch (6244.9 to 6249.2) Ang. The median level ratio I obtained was 0.96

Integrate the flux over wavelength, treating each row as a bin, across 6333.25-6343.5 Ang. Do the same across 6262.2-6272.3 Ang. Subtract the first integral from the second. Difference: -3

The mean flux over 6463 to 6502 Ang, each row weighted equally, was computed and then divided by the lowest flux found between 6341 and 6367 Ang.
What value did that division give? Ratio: 1.06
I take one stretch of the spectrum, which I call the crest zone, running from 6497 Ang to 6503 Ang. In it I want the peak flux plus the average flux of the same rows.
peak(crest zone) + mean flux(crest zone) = 24.7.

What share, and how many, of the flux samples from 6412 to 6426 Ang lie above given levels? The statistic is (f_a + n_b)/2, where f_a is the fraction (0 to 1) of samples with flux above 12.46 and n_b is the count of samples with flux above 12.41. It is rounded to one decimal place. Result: 3.3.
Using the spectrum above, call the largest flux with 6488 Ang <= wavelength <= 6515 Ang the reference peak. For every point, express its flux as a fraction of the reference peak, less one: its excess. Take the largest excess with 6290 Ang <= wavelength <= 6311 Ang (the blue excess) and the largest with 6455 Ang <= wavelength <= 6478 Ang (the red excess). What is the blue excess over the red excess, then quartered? 0.22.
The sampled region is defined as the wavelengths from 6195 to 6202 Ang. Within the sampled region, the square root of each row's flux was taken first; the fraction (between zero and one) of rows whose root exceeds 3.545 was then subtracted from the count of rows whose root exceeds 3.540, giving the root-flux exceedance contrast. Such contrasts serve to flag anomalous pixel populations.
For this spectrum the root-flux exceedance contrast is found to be 4.0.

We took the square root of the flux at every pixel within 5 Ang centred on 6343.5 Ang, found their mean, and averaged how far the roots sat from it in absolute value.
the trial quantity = 0.011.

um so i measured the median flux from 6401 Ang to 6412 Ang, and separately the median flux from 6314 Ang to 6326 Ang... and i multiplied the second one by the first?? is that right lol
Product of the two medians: 153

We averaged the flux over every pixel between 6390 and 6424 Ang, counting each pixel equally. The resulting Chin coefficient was 12.5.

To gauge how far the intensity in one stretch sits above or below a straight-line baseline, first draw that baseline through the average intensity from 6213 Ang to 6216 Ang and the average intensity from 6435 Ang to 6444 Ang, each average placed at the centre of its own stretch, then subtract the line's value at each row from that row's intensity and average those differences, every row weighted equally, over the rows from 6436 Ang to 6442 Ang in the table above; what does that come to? 0.0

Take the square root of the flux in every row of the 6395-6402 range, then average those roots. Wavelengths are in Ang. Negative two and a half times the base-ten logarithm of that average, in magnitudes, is -1.38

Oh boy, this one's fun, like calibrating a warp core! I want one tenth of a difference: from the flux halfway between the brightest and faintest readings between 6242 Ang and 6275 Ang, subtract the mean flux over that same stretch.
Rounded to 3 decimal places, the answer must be 0.018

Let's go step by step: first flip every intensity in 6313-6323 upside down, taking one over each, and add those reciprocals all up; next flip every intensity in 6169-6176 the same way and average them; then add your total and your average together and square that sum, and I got 0.43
